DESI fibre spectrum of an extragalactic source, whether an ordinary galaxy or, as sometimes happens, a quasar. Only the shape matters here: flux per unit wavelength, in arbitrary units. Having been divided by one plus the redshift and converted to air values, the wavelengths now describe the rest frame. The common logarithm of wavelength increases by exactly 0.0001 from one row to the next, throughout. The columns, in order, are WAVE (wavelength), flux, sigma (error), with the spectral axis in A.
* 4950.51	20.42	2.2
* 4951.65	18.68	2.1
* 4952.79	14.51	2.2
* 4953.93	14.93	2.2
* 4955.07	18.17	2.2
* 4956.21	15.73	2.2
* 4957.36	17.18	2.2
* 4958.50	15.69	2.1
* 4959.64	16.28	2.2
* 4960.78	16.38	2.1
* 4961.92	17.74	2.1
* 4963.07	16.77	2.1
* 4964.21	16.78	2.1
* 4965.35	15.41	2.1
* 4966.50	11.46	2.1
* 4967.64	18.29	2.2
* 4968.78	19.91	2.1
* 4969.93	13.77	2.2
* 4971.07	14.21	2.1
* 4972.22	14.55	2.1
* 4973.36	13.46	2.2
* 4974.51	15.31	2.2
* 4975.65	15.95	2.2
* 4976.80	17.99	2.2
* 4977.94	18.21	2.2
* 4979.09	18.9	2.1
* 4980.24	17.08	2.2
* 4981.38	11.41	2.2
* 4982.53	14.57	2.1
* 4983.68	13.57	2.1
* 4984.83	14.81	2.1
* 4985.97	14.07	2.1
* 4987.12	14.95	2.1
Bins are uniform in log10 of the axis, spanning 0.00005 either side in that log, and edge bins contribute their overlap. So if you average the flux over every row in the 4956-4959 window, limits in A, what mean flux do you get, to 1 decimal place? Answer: 16.2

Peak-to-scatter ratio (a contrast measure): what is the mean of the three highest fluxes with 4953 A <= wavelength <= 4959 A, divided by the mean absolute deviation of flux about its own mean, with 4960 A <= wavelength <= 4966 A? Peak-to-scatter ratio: 30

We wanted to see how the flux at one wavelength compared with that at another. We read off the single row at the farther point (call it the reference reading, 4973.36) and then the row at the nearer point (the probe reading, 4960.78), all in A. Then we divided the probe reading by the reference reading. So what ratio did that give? 1.22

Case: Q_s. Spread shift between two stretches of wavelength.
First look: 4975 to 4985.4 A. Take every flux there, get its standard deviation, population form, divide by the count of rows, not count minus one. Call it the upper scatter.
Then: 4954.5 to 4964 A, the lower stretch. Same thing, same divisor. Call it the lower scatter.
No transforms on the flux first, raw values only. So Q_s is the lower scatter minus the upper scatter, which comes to -1.5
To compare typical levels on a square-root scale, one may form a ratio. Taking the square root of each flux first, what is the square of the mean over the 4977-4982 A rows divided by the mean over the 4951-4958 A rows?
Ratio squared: 0.99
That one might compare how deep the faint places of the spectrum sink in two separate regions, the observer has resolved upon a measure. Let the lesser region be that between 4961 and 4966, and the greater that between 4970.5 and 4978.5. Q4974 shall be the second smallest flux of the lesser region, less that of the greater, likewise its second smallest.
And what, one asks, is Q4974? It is 2.6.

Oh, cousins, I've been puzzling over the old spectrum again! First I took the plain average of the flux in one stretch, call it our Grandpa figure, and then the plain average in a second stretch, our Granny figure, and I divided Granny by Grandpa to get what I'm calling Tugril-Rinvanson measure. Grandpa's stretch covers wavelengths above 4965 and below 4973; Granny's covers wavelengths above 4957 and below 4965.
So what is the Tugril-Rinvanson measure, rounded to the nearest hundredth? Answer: 1.09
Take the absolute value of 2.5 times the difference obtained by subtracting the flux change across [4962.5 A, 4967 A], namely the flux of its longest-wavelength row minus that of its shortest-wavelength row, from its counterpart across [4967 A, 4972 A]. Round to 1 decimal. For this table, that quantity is 3.1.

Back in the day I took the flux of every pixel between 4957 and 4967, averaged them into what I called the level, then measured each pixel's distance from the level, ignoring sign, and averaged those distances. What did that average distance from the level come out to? 1.19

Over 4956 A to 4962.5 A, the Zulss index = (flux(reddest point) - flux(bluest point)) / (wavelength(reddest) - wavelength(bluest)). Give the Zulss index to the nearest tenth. 0.4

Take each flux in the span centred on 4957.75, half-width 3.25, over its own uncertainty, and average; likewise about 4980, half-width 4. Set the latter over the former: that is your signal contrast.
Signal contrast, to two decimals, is 0.97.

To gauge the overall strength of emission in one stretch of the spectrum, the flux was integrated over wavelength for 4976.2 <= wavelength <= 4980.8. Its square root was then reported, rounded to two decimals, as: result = 9.10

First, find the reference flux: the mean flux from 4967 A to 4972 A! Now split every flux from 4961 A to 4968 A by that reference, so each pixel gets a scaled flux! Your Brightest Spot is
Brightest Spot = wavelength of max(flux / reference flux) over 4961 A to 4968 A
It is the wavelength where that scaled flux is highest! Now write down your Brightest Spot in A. 4967.64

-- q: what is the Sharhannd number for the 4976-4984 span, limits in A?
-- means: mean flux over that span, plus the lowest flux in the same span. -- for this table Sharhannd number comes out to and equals 27.4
